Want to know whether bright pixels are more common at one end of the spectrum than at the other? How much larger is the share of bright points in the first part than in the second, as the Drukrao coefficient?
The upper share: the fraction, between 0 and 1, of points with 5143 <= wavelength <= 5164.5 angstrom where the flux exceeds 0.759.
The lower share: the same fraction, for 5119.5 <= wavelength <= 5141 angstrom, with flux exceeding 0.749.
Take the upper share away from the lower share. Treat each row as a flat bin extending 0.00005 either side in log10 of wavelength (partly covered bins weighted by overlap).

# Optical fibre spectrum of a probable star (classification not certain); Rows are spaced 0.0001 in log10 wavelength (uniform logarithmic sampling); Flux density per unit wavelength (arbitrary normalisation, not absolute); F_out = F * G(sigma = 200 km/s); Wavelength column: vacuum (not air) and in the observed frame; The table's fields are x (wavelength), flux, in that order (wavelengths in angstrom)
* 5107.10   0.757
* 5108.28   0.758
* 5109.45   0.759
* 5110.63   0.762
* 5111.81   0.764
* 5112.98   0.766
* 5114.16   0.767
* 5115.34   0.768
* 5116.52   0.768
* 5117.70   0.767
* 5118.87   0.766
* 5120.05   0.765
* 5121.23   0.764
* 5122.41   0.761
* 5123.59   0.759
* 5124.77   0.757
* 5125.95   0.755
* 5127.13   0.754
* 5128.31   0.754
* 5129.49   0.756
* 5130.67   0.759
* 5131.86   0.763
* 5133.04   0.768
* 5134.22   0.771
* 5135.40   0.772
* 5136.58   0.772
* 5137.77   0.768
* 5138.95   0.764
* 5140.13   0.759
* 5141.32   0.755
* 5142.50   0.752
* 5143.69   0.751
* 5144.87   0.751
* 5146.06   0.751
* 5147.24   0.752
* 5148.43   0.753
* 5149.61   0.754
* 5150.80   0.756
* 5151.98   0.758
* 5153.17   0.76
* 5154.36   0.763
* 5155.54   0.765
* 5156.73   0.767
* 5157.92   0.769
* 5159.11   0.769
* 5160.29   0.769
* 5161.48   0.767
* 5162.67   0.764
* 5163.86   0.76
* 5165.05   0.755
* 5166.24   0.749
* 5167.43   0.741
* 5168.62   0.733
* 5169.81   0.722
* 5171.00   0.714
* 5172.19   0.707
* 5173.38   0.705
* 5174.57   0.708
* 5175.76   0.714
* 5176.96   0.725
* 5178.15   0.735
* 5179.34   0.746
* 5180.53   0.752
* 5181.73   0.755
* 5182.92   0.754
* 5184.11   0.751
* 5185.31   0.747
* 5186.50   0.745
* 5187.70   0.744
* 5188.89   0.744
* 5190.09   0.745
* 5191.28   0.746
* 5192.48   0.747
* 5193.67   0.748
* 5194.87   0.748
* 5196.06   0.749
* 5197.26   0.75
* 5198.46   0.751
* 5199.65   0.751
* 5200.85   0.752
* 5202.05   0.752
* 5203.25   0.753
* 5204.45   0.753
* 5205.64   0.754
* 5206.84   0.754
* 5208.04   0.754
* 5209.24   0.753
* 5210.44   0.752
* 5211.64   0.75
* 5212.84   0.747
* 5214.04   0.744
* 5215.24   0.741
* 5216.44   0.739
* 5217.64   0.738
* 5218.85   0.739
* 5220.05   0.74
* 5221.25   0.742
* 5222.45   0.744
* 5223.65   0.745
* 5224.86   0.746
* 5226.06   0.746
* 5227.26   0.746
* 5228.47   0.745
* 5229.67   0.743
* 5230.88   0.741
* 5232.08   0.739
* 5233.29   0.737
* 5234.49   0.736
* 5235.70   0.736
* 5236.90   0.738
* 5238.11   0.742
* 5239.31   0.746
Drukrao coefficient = 0.44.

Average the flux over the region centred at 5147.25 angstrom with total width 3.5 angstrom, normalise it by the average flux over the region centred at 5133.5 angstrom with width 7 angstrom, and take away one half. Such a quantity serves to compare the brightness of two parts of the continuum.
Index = 0.480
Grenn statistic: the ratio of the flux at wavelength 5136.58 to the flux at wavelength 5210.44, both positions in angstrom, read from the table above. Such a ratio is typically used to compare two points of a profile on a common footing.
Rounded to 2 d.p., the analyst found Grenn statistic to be 1.03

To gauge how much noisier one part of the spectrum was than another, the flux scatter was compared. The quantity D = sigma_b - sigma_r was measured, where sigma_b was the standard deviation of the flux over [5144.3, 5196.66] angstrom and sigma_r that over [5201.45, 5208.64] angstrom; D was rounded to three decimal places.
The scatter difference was 0.016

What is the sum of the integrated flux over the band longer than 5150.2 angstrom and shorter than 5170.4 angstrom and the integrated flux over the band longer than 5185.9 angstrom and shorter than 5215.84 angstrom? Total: 37.7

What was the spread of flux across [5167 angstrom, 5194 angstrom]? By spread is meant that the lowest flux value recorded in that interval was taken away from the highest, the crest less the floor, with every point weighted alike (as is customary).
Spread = 0.050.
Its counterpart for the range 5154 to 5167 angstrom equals 0.020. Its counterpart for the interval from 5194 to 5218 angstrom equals 0.016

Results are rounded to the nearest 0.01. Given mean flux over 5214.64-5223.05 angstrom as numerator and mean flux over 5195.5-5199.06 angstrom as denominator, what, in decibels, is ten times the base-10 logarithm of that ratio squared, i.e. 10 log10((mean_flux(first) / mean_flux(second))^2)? -0.11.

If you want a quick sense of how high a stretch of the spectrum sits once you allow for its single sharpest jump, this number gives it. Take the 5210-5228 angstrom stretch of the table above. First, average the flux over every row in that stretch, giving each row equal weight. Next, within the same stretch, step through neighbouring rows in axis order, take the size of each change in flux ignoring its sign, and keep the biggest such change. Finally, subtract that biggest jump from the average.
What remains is 0.741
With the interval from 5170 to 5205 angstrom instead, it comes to 0.730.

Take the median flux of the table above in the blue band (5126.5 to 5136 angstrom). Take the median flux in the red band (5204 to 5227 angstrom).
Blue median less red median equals 0.015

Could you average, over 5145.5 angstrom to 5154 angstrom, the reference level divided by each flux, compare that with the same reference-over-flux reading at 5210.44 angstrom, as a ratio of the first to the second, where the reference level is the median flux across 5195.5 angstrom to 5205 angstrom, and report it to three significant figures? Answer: 0.996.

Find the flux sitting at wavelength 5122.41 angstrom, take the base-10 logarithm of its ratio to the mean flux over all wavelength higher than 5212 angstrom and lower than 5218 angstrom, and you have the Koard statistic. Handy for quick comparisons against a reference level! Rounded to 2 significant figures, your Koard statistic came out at 0.011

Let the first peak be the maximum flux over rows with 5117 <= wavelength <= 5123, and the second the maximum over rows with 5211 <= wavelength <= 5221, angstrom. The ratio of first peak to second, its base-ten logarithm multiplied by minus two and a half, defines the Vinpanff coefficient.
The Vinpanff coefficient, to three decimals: -0.024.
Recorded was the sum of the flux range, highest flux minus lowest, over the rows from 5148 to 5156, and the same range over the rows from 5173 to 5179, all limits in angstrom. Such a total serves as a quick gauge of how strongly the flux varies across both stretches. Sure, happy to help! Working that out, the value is 0.042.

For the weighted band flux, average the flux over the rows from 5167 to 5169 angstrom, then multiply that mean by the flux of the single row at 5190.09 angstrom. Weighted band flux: 0.55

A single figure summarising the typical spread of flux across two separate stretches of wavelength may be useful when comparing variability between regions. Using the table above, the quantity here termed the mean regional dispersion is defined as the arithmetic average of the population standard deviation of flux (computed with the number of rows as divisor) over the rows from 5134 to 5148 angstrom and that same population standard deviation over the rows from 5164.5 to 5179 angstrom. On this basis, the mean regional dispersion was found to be 0.012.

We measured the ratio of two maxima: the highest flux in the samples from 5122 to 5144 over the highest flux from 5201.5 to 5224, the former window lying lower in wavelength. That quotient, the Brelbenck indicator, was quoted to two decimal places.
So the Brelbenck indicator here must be 1.02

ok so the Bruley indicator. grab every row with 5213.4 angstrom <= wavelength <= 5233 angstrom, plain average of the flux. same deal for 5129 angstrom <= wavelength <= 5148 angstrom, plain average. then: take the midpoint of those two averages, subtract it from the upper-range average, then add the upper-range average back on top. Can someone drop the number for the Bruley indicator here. 0.733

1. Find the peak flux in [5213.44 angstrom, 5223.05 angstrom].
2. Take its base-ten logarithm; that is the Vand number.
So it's -0.128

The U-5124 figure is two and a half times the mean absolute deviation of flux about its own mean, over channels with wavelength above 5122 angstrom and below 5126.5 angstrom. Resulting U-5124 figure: 0.005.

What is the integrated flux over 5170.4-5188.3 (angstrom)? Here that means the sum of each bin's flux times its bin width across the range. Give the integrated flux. 13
